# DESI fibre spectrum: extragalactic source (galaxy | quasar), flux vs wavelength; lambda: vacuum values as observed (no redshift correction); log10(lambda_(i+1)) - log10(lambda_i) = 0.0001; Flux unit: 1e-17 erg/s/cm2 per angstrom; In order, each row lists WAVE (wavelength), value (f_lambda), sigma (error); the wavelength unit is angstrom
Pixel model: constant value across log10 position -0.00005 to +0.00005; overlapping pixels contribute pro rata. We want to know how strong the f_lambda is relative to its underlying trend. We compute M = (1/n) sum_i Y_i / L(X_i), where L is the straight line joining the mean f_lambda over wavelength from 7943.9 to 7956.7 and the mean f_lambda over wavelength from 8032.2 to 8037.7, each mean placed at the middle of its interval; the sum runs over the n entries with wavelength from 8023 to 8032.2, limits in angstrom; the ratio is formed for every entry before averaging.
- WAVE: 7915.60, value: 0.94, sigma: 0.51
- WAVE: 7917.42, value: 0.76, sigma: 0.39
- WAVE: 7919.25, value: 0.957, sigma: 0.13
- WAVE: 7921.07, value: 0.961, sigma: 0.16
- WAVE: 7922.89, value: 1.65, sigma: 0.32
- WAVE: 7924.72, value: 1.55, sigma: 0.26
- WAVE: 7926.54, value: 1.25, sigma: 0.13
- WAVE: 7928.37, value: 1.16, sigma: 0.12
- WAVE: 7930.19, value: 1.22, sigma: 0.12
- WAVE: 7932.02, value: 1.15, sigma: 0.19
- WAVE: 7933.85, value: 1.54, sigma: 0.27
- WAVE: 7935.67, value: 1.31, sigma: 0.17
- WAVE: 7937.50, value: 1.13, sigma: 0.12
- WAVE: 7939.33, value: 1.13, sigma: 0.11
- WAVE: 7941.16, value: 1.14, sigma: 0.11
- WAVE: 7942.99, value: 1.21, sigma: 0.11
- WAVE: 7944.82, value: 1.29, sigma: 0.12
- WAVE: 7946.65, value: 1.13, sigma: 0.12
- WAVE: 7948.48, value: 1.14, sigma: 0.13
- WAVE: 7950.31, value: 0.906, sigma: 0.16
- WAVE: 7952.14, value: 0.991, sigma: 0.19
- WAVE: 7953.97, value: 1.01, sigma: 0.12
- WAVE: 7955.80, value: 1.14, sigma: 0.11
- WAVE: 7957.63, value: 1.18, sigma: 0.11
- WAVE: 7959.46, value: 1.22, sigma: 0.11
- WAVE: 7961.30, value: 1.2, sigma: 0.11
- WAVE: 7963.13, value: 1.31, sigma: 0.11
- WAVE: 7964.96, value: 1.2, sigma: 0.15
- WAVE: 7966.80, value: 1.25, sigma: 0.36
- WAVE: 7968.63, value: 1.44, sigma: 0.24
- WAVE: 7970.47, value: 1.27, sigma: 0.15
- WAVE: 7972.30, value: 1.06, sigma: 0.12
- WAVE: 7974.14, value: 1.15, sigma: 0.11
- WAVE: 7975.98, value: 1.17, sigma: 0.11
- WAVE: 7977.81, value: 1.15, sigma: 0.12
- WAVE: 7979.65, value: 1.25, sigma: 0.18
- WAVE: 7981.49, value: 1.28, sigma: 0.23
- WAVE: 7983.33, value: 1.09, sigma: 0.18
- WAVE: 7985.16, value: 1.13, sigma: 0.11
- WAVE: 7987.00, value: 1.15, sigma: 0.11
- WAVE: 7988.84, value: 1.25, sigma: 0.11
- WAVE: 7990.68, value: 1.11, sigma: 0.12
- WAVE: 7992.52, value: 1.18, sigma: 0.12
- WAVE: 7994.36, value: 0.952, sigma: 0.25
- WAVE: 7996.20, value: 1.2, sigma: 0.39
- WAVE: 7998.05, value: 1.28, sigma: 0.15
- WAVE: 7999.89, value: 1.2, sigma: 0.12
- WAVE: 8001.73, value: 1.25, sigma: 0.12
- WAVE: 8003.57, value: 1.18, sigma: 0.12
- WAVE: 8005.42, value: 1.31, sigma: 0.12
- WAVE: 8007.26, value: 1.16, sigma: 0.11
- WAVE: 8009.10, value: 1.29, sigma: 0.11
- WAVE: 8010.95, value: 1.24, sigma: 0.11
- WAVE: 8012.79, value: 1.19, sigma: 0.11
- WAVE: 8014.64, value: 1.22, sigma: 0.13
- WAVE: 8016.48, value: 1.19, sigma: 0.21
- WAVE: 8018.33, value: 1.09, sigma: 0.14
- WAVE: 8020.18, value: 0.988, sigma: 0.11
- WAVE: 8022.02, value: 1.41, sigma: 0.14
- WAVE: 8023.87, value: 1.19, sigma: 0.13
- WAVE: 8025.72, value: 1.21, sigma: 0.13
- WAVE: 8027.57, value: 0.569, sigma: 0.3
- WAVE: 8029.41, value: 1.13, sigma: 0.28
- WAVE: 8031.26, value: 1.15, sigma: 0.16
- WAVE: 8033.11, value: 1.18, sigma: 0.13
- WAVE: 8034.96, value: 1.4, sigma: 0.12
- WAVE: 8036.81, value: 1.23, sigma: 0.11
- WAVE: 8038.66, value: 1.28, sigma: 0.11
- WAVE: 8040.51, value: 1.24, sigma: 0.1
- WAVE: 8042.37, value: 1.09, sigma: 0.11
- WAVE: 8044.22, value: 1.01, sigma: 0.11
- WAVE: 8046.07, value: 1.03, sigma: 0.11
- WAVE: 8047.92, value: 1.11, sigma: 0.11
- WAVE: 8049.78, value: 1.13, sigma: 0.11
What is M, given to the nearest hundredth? 0.84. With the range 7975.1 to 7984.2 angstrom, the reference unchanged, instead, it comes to 1.03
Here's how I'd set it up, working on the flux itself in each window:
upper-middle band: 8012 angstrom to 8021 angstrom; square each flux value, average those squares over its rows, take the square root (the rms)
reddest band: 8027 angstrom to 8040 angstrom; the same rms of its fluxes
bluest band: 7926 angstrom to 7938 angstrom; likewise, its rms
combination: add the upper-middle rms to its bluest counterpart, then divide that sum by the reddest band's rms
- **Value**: 2.1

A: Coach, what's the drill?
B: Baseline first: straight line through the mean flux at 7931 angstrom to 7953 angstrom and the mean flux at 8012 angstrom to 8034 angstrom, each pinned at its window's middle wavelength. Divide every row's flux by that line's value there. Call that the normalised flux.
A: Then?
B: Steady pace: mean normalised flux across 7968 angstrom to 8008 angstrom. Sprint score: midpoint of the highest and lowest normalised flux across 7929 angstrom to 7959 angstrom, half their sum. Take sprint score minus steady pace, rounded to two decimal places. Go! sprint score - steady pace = 0.00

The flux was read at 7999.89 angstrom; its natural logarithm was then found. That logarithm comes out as 0.18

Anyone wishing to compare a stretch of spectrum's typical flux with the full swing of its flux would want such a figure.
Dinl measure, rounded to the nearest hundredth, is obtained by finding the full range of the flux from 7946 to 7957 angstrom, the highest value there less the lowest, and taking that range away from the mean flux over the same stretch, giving 0.82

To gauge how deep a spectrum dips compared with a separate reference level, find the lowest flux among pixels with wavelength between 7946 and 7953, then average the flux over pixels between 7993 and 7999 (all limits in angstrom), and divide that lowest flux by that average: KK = 0.79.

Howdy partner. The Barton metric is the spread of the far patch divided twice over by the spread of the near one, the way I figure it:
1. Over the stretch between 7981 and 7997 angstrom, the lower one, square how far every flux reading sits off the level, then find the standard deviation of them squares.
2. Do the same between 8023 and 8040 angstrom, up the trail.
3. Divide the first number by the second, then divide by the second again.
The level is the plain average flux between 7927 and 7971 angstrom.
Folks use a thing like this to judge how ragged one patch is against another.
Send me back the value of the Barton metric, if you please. 1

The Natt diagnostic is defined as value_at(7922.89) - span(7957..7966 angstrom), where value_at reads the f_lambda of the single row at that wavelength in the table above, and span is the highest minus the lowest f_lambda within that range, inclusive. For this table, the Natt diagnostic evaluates 1.5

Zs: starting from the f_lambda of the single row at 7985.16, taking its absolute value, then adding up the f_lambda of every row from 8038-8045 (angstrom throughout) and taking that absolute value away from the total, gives 3.5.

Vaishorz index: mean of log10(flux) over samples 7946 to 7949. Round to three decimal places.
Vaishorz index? 0.055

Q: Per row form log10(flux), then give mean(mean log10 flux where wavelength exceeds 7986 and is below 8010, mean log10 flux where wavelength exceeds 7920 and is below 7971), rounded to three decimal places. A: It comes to 0.078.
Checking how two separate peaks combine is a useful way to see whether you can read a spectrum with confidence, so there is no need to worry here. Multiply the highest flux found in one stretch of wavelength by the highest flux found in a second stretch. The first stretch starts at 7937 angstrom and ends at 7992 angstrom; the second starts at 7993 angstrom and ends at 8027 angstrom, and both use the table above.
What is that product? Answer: 2.03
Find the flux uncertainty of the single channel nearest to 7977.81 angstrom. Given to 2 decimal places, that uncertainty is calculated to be 0.12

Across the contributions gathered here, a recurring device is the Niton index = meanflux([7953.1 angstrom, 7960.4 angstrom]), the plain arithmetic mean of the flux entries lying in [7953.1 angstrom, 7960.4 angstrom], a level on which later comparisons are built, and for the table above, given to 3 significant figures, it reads 1.14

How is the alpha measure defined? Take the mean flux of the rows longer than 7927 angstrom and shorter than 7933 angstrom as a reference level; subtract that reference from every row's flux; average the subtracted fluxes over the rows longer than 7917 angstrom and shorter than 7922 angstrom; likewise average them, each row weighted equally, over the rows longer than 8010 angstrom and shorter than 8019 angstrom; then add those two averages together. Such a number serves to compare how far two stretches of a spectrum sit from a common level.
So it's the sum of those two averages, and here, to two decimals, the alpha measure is -0.27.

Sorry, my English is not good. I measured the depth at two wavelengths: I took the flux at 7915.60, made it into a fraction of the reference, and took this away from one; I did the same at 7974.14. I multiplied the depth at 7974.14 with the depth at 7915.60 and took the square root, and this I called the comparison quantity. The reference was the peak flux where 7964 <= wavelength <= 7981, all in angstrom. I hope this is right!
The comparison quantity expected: 0.26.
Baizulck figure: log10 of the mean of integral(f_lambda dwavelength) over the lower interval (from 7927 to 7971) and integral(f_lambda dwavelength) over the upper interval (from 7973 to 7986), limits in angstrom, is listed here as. 1.53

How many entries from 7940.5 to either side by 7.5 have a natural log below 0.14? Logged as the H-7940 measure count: 4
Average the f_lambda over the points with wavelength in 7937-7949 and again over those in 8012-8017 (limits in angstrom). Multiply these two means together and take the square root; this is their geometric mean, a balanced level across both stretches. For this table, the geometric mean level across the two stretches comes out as 1.18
